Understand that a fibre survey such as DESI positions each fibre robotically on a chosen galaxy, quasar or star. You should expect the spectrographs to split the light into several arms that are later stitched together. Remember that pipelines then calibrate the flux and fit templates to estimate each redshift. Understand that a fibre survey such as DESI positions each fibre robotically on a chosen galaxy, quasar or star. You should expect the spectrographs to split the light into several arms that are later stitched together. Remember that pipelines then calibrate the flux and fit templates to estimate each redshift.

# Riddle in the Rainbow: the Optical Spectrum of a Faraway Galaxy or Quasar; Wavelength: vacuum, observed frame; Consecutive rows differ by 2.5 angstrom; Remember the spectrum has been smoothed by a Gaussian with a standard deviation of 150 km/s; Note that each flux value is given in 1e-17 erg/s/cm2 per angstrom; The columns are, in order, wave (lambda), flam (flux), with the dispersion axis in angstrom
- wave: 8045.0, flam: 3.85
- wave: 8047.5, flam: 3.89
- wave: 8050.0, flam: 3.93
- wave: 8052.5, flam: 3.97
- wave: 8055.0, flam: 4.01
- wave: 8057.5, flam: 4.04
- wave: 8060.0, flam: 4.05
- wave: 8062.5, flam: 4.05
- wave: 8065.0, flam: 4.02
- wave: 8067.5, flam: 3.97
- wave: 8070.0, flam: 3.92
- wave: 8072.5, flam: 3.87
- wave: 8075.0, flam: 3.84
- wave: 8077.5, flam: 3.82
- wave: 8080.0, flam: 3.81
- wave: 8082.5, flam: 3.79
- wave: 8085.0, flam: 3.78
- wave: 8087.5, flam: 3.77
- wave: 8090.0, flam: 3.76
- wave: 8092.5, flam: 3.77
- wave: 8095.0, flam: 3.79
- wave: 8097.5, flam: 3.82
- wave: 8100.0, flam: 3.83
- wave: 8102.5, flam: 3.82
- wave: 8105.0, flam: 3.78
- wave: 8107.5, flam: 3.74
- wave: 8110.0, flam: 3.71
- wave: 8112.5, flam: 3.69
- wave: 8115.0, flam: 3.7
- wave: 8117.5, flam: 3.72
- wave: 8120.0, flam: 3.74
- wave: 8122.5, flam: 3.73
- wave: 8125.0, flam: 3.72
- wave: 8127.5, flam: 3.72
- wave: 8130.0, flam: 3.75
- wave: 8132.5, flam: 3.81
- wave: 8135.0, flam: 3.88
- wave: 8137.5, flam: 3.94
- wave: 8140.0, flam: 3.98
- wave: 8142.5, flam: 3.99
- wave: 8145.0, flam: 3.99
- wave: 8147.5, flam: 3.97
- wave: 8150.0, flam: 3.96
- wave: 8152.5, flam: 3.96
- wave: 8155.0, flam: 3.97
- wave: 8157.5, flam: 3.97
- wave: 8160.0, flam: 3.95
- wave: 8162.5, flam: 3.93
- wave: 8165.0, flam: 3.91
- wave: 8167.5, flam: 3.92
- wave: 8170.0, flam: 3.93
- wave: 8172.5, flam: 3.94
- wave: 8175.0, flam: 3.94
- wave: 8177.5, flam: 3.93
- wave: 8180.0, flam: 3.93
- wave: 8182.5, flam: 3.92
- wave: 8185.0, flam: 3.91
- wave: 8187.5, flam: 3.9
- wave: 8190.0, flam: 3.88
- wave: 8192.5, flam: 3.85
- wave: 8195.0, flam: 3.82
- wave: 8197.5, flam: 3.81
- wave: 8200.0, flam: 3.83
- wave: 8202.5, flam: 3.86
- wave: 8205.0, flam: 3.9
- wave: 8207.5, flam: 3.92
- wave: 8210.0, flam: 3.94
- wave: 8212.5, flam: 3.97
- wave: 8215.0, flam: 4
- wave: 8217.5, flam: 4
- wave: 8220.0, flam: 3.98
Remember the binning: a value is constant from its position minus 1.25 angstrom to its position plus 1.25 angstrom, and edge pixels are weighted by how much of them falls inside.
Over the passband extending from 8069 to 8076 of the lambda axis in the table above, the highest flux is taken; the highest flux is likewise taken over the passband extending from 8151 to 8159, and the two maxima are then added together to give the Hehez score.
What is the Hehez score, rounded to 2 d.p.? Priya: 7.89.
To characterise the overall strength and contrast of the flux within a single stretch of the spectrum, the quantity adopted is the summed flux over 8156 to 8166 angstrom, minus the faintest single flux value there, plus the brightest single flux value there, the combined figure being 15.8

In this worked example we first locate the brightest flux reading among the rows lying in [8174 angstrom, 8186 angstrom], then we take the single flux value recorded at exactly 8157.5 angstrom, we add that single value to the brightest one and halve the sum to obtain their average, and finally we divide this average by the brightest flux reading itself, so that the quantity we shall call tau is 1.00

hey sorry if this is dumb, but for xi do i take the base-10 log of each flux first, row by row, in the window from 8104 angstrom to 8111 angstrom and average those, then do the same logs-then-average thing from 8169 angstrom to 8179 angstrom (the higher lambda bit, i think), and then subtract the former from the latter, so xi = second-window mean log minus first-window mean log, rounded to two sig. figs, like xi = 0.022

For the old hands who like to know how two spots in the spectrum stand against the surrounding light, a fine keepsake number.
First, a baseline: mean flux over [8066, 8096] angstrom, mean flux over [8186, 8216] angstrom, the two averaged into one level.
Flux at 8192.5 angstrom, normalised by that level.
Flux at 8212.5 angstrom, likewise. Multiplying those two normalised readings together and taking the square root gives 1.01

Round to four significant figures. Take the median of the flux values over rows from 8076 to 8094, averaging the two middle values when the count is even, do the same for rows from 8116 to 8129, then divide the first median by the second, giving 1.016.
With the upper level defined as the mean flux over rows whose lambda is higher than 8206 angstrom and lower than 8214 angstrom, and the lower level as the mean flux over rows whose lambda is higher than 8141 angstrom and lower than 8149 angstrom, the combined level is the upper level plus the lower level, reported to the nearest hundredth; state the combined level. 7.93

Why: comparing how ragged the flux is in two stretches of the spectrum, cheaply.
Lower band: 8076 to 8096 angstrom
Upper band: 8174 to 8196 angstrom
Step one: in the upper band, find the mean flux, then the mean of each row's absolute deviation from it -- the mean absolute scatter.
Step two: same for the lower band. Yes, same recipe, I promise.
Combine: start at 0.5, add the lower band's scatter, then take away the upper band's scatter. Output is 0.484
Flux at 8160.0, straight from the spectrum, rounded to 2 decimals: 3.95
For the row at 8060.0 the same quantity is 4.05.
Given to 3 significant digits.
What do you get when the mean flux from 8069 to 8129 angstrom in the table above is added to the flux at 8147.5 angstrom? 7.75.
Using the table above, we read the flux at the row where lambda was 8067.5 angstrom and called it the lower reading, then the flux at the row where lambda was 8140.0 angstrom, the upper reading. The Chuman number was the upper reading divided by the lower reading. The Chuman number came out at 1.00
